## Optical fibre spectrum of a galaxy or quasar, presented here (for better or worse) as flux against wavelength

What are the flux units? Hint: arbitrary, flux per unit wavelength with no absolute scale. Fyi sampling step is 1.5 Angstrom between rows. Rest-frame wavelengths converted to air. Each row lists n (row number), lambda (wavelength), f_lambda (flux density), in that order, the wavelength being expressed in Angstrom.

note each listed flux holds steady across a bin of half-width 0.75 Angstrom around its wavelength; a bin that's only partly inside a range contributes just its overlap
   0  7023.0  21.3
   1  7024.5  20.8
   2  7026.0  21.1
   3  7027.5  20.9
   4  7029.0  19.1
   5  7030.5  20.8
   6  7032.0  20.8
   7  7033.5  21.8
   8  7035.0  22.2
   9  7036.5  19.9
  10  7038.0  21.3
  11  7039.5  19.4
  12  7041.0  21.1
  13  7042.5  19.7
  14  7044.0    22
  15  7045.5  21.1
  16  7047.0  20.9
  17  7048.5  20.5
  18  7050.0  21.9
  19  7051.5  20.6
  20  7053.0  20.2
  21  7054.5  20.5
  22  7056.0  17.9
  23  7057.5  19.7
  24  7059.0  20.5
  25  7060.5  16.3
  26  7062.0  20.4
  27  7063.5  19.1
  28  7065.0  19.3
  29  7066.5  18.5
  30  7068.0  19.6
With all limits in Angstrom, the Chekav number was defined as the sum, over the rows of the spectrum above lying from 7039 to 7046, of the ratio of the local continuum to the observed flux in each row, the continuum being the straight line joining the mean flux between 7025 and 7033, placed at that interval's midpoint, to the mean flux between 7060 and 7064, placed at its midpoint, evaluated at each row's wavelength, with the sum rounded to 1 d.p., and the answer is 4.8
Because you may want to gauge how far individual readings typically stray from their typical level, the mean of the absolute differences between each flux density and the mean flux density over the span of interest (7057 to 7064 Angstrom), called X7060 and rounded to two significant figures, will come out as 1.2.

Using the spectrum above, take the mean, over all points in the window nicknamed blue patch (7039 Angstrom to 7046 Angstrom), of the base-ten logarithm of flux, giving 1.315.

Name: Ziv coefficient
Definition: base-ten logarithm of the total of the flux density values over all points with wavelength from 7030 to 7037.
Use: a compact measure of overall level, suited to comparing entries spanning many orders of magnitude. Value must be 2.02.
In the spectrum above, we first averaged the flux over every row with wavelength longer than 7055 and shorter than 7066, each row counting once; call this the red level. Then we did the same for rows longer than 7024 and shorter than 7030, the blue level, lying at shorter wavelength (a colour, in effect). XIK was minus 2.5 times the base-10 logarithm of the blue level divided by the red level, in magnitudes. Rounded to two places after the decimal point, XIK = -0.08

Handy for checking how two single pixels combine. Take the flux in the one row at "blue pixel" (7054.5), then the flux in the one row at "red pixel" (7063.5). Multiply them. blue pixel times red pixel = 392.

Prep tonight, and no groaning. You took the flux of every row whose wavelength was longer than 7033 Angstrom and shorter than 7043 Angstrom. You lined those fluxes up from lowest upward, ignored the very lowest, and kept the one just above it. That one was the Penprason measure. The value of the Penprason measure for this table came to 19.7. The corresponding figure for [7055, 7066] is 17.9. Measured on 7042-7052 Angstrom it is 20.5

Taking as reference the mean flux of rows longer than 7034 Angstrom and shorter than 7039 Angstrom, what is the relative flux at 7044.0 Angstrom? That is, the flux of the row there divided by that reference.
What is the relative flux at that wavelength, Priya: 1.04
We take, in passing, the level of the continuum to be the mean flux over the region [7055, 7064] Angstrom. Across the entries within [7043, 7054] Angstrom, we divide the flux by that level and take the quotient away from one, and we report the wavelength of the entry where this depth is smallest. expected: 7044.0 Angstrom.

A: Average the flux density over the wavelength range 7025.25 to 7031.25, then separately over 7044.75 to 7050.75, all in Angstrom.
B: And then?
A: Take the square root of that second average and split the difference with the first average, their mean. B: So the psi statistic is 12.5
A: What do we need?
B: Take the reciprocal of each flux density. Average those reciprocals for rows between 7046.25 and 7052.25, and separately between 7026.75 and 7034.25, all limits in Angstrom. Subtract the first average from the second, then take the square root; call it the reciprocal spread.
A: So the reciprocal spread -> 0.027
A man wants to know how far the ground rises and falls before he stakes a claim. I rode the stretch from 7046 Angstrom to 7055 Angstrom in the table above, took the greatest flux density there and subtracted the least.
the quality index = 1.7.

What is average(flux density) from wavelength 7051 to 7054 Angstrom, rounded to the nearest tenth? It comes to 20.4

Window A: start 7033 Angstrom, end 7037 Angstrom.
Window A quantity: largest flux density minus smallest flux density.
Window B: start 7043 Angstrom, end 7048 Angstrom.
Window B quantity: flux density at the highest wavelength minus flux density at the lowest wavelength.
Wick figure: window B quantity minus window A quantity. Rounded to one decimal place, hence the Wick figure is -3.4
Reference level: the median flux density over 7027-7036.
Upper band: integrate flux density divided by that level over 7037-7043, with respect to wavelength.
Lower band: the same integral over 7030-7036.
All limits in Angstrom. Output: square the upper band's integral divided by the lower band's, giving 0.91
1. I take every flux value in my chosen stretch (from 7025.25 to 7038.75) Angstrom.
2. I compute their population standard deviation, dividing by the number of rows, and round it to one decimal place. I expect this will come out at 0.9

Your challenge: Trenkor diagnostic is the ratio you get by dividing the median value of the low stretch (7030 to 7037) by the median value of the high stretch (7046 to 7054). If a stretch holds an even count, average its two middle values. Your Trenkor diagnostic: 1.01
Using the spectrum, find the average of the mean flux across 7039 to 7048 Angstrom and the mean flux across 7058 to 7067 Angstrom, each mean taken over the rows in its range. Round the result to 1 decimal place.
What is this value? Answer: 19.9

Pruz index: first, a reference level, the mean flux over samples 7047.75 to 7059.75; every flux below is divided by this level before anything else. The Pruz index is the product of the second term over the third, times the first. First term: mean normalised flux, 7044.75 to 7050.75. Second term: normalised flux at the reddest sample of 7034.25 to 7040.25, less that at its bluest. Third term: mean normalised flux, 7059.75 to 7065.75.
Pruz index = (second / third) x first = -0.16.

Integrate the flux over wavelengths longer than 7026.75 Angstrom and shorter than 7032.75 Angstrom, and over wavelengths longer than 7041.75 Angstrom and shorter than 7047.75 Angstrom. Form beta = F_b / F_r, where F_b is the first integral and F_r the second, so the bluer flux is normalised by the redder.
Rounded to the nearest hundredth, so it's 0.97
